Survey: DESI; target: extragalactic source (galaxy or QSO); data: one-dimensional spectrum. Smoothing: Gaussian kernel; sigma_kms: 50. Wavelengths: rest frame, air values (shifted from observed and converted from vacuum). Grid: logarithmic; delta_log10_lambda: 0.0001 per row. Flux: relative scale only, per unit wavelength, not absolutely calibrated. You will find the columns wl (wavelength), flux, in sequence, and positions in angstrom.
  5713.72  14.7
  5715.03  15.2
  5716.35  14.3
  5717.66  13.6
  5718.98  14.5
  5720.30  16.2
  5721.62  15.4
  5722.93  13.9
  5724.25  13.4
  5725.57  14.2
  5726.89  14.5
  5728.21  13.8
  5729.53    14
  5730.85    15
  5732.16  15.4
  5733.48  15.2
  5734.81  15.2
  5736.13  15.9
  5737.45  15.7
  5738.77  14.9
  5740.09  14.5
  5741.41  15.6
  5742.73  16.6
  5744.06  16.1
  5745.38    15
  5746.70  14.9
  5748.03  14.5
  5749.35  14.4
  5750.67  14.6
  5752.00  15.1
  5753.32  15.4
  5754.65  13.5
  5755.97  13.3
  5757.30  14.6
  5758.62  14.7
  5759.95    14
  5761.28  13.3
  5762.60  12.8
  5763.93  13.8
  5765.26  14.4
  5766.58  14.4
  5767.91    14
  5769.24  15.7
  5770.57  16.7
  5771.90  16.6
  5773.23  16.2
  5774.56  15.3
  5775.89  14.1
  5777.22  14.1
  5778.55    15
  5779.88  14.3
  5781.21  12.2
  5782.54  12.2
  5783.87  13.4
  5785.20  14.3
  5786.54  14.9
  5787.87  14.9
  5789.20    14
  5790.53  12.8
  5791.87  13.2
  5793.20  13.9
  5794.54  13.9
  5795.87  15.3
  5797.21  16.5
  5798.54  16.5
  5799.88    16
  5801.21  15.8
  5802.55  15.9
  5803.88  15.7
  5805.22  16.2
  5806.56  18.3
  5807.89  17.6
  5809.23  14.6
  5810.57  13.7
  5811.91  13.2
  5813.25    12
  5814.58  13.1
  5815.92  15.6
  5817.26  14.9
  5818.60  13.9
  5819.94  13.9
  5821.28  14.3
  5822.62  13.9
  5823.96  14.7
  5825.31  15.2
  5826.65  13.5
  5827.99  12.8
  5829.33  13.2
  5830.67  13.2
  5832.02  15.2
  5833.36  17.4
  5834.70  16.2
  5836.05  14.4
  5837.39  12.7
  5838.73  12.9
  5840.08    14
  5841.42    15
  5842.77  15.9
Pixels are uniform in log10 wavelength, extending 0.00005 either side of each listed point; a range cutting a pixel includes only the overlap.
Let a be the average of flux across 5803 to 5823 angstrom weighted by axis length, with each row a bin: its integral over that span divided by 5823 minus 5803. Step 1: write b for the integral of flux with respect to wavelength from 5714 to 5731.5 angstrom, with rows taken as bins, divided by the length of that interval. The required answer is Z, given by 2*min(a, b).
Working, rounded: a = 14.8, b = 14.5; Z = 28.9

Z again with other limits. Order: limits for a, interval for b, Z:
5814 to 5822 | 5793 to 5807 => 28.6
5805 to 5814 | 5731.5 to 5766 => 29.5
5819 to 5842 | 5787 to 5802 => 28.5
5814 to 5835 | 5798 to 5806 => 28.8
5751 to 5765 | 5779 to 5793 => 27.3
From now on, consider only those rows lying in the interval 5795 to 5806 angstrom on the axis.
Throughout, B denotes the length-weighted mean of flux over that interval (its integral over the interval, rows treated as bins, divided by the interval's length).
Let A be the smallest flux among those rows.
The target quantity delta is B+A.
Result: 31.3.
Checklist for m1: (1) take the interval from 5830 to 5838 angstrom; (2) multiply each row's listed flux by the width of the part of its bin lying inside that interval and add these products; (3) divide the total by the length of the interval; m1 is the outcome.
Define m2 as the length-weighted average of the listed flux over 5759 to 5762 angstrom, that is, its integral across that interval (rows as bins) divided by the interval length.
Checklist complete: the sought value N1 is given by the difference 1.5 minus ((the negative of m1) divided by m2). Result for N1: 2.58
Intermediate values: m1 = 14.9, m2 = 13.7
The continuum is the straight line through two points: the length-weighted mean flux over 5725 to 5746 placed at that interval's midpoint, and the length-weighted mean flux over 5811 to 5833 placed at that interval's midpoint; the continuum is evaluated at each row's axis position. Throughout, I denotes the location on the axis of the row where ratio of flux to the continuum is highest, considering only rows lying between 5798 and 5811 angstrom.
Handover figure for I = 5806.56 angstrom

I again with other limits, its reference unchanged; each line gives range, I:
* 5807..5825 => 5807.89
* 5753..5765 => 5753.32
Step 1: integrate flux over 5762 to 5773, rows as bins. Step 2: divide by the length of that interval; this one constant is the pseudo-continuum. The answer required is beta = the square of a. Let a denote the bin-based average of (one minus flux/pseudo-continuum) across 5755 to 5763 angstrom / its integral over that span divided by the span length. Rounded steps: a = 0.07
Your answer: 0.005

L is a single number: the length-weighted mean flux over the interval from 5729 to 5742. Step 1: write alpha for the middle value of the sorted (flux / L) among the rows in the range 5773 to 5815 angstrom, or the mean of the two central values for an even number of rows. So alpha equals 0.953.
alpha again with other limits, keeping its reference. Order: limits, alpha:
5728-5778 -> 0.977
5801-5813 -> 1.043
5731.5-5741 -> 1.003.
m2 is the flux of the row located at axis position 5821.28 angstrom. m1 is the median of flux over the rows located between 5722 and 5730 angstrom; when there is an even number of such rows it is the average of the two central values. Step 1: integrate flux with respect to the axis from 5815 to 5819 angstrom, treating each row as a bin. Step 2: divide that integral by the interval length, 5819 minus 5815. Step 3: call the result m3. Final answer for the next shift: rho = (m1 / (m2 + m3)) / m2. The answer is 0.034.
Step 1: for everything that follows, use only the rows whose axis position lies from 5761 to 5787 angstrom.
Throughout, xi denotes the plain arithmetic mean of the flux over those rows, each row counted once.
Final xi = 14.4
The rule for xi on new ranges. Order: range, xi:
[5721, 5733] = 14.4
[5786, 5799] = 14.6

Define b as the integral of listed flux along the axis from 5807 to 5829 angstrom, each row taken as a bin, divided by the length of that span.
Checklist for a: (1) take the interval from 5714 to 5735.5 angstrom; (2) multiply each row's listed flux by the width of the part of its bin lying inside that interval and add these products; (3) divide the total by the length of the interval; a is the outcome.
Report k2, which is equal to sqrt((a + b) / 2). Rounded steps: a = 14.62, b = 14.2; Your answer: 3.80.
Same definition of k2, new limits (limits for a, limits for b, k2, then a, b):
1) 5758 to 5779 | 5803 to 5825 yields 3.84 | 14.69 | 14.7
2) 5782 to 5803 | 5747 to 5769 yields 3.80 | 14.59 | 14.2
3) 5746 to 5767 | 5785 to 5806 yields 3.82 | 14.23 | 15.0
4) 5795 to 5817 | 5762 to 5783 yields 3.86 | 15.36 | 14.5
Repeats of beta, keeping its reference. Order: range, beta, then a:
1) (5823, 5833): 0.003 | 0.05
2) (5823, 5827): 0.001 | 0.02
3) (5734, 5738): 0.002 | -0.05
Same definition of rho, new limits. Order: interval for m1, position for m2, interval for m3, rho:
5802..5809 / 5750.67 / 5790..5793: 0.040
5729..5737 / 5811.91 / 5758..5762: 0.042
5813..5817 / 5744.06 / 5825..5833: 0.027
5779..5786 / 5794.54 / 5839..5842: 0.034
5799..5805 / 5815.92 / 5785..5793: 0.034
